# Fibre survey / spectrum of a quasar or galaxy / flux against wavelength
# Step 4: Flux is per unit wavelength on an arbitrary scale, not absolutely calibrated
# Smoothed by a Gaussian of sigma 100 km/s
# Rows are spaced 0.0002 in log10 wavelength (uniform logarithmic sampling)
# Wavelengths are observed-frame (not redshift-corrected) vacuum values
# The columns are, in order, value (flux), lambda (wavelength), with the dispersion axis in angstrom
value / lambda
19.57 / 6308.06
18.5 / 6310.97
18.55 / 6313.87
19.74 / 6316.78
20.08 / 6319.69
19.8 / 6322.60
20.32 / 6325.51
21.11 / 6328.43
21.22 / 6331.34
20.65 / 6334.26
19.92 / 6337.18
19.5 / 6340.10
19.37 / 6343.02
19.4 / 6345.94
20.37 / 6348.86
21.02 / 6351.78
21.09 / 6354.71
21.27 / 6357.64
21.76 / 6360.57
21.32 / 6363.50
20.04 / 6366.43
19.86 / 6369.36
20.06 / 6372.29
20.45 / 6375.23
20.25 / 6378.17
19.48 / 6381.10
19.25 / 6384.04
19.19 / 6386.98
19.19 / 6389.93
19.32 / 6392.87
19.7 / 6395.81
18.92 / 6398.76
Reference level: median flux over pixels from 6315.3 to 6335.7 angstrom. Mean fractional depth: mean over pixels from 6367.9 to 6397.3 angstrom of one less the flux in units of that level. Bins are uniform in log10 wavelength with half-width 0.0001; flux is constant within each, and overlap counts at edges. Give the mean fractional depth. 0.032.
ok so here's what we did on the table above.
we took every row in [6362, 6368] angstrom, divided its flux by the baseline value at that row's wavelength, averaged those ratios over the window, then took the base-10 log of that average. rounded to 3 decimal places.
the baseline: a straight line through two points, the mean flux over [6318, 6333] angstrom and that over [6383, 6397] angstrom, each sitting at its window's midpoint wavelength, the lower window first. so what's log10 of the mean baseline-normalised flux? 0.019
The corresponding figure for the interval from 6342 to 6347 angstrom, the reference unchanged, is -0.017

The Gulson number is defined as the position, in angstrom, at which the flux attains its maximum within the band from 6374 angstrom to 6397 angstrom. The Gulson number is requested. 6375.23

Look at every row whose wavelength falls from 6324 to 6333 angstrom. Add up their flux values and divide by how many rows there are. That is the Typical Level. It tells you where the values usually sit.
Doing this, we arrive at 20.9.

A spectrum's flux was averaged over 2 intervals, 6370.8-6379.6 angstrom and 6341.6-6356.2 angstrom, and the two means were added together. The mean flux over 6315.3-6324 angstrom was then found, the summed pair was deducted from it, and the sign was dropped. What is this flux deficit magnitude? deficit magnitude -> 20.6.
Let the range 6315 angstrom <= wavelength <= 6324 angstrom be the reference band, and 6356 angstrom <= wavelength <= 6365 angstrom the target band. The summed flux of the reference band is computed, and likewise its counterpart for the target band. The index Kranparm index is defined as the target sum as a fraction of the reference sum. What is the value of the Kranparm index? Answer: 1.1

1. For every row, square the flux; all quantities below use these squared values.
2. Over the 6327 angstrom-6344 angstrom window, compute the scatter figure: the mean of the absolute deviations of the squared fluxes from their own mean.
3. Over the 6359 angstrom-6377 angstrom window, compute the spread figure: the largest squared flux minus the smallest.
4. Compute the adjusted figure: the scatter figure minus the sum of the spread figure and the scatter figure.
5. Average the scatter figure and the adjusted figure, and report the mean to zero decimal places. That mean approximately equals -25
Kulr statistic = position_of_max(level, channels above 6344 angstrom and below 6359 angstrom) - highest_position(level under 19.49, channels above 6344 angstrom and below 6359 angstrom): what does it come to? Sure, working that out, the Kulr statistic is 11.7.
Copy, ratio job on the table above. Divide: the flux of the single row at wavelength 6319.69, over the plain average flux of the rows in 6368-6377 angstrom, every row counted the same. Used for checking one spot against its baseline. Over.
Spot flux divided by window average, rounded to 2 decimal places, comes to 1.00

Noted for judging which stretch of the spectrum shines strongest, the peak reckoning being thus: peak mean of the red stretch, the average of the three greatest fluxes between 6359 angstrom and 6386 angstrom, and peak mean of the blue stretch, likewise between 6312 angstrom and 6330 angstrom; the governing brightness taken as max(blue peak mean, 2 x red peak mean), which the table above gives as 42.4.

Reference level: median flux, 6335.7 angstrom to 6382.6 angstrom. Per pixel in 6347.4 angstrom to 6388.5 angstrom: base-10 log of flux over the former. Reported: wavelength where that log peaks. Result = 6360.57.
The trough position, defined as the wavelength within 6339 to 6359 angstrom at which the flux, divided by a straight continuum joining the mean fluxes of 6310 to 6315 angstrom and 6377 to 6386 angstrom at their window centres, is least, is 6345.94 angstrom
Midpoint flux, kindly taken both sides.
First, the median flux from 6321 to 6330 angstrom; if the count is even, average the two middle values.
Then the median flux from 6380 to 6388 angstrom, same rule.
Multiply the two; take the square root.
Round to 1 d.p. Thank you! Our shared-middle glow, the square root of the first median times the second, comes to 19.8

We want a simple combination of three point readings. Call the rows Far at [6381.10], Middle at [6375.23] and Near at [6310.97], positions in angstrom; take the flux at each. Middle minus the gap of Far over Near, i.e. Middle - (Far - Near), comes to 19.5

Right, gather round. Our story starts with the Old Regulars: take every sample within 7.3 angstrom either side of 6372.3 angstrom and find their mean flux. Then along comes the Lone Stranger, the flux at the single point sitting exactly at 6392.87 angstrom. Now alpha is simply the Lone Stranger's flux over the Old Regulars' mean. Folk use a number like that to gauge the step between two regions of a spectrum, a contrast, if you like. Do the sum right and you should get 0.96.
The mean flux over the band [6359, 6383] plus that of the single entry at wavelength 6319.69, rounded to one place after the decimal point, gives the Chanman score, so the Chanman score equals 40.5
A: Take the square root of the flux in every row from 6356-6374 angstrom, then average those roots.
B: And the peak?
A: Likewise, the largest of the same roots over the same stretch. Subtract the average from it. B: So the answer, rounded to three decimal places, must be 0.114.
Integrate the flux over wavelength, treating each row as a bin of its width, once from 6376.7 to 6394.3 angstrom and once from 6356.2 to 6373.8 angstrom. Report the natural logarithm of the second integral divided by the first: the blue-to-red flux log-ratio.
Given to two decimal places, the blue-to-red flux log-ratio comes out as 0.06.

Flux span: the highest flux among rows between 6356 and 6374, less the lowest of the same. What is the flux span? 1.90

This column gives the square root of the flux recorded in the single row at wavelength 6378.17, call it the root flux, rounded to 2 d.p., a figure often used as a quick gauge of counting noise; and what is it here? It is 4.50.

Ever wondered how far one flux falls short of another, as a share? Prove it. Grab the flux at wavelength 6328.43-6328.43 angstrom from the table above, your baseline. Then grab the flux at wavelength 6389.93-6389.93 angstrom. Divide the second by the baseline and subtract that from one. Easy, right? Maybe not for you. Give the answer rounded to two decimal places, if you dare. 0.09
